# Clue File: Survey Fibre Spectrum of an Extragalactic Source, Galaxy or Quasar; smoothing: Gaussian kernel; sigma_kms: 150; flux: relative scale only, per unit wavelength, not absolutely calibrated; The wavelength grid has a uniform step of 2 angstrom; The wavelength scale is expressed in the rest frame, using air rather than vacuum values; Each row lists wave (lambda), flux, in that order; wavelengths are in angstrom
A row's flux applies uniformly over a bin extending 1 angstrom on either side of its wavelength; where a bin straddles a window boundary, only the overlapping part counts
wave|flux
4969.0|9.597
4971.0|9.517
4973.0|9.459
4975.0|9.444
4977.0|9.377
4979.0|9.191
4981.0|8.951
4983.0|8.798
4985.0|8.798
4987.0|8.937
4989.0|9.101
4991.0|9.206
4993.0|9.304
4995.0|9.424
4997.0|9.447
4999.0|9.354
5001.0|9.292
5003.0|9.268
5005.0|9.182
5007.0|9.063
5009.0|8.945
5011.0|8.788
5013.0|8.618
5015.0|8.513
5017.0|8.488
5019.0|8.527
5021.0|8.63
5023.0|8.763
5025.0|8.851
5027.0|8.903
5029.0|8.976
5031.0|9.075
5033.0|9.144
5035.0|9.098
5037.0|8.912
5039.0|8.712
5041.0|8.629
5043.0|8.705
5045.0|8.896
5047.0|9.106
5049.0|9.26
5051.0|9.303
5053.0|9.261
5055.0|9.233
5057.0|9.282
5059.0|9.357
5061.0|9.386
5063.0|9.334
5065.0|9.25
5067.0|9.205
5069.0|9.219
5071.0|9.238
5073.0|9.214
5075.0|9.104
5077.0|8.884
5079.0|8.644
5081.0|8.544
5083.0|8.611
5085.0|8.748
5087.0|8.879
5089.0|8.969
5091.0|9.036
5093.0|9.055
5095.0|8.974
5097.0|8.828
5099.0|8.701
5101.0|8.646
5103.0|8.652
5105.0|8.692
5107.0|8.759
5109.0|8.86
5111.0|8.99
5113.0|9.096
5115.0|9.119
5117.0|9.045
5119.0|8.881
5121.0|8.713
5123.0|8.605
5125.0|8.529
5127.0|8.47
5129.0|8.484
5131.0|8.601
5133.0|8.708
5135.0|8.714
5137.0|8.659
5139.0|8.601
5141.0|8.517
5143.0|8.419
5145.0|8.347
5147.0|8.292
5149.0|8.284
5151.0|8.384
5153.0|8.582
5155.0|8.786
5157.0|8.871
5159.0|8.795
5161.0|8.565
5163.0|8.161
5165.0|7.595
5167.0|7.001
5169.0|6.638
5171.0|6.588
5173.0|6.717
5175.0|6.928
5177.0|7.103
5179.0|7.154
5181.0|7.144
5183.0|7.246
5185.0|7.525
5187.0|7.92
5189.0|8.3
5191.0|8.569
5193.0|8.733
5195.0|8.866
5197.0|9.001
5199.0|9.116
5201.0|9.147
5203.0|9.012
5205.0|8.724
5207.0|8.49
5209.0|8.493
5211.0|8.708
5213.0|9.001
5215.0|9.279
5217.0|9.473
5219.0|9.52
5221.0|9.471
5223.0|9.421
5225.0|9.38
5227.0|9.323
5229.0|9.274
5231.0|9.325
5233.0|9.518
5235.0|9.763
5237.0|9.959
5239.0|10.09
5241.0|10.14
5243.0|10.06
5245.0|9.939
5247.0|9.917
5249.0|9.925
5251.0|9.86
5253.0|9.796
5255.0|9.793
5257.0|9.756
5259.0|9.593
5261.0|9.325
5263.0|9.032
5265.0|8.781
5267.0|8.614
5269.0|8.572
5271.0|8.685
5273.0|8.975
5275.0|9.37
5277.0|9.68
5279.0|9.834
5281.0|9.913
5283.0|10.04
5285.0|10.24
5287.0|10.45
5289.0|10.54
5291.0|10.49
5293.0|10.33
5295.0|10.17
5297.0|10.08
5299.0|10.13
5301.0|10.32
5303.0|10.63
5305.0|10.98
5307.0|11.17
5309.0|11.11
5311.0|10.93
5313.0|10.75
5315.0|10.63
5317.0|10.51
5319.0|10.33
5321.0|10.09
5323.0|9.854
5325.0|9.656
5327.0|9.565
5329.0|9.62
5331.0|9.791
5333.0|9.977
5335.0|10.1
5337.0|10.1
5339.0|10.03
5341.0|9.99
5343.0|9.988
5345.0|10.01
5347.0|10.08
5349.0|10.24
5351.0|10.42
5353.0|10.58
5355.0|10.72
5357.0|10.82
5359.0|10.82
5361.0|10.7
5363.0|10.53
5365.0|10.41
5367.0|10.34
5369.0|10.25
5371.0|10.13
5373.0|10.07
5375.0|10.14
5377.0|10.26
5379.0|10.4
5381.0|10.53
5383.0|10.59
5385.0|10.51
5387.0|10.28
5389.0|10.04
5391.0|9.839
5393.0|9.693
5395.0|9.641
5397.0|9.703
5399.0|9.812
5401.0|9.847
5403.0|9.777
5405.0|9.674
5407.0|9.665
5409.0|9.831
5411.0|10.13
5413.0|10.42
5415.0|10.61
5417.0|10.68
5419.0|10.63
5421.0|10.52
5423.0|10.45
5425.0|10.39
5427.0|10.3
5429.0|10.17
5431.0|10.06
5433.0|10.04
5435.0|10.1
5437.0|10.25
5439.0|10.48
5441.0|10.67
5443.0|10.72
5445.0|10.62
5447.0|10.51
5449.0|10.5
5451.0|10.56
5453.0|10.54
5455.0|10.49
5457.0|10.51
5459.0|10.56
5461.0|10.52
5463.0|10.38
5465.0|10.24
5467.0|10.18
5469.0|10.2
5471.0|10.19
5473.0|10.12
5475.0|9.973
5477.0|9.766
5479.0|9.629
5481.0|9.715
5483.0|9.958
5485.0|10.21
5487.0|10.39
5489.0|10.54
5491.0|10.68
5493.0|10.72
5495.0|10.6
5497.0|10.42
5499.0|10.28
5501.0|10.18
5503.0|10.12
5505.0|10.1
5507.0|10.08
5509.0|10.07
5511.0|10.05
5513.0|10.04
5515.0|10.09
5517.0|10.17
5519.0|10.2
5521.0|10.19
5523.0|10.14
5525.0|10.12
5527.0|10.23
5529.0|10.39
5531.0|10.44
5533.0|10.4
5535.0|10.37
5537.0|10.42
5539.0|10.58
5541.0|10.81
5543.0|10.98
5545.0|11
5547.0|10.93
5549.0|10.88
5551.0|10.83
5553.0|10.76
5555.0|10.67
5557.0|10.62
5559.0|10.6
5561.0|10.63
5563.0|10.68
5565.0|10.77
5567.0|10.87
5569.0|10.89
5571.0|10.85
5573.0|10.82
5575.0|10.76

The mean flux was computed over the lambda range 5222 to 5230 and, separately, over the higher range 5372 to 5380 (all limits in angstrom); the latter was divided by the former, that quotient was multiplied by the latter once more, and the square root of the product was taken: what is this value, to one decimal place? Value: 3.3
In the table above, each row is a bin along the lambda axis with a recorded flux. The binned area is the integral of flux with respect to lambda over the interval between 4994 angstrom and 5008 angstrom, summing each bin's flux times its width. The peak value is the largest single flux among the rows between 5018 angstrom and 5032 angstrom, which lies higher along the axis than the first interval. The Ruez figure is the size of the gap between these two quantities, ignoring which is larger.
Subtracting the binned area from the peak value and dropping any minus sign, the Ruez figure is 121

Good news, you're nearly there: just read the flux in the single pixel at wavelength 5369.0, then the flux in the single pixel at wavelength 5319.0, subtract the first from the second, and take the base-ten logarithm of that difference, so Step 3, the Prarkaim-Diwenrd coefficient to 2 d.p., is -1.10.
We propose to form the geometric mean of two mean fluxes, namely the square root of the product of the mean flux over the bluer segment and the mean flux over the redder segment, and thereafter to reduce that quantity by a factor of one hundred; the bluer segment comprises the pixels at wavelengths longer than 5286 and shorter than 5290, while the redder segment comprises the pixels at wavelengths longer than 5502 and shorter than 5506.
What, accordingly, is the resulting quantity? 0.103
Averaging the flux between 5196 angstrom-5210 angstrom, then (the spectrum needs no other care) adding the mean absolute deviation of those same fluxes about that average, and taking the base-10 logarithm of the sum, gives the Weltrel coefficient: 0.96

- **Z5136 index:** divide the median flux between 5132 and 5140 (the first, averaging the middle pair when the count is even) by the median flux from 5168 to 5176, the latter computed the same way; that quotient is 1.300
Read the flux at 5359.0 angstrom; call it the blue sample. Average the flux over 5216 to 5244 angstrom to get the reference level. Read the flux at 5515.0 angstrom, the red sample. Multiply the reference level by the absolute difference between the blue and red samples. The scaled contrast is 7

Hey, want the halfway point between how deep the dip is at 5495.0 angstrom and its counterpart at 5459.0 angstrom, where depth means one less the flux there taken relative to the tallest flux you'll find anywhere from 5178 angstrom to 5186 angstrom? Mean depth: -0.41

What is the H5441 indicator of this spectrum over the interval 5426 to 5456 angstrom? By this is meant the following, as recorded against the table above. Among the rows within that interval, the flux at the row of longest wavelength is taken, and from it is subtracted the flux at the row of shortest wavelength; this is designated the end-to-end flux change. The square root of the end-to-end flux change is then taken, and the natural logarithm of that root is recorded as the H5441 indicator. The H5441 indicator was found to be -0.83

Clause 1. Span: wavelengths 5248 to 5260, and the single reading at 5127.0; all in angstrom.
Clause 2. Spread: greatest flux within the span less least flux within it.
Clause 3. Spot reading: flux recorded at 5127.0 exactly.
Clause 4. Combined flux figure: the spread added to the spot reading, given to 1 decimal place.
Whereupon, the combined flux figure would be 8.8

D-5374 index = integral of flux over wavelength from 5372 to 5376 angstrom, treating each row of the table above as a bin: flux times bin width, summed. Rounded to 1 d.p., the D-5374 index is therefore 40.4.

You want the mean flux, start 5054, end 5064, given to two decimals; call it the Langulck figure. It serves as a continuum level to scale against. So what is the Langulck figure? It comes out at 9.32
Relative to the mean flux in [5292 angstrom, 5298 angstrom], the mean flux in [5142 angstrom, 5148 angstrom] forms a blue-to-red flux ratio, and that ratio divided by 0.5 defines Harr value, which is 1.6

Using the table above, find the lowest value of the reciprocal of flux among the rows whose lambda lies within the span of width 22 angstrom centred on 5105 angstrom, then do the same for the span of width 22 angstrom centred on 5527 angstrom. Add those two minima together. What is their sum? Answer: 0.205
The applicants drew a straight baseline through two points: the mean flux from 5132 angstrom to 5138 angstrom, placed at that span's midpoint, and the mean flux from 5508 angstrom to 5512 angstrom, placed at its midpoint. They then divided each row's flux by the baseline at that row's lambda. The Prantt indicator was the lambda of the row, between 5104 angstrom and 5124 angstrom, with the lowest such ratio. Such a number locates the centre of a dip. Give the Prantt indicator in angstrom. 5123.0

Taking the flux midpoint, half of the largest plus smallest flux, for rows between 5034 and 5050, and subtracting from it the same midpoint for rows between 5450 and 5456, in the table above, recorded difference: -1.6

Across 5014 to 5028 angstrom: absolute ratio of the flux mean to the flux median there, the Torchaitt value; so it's 1.00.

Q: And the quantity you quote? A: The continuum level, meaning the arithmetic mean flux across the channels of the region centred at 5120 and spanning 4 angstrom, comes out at 8.8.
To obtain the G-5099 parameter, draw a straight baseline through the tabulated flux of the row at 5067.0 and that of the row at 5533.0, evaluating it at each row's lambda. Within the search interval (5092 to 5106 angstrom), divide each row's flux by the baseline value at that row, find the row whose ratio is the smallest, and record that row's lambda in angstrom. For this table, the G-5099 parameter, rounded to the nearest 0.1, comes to 5101.0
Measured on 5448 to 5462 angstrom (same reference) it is 5455.0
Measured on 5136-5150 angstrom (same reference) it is 5149.0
